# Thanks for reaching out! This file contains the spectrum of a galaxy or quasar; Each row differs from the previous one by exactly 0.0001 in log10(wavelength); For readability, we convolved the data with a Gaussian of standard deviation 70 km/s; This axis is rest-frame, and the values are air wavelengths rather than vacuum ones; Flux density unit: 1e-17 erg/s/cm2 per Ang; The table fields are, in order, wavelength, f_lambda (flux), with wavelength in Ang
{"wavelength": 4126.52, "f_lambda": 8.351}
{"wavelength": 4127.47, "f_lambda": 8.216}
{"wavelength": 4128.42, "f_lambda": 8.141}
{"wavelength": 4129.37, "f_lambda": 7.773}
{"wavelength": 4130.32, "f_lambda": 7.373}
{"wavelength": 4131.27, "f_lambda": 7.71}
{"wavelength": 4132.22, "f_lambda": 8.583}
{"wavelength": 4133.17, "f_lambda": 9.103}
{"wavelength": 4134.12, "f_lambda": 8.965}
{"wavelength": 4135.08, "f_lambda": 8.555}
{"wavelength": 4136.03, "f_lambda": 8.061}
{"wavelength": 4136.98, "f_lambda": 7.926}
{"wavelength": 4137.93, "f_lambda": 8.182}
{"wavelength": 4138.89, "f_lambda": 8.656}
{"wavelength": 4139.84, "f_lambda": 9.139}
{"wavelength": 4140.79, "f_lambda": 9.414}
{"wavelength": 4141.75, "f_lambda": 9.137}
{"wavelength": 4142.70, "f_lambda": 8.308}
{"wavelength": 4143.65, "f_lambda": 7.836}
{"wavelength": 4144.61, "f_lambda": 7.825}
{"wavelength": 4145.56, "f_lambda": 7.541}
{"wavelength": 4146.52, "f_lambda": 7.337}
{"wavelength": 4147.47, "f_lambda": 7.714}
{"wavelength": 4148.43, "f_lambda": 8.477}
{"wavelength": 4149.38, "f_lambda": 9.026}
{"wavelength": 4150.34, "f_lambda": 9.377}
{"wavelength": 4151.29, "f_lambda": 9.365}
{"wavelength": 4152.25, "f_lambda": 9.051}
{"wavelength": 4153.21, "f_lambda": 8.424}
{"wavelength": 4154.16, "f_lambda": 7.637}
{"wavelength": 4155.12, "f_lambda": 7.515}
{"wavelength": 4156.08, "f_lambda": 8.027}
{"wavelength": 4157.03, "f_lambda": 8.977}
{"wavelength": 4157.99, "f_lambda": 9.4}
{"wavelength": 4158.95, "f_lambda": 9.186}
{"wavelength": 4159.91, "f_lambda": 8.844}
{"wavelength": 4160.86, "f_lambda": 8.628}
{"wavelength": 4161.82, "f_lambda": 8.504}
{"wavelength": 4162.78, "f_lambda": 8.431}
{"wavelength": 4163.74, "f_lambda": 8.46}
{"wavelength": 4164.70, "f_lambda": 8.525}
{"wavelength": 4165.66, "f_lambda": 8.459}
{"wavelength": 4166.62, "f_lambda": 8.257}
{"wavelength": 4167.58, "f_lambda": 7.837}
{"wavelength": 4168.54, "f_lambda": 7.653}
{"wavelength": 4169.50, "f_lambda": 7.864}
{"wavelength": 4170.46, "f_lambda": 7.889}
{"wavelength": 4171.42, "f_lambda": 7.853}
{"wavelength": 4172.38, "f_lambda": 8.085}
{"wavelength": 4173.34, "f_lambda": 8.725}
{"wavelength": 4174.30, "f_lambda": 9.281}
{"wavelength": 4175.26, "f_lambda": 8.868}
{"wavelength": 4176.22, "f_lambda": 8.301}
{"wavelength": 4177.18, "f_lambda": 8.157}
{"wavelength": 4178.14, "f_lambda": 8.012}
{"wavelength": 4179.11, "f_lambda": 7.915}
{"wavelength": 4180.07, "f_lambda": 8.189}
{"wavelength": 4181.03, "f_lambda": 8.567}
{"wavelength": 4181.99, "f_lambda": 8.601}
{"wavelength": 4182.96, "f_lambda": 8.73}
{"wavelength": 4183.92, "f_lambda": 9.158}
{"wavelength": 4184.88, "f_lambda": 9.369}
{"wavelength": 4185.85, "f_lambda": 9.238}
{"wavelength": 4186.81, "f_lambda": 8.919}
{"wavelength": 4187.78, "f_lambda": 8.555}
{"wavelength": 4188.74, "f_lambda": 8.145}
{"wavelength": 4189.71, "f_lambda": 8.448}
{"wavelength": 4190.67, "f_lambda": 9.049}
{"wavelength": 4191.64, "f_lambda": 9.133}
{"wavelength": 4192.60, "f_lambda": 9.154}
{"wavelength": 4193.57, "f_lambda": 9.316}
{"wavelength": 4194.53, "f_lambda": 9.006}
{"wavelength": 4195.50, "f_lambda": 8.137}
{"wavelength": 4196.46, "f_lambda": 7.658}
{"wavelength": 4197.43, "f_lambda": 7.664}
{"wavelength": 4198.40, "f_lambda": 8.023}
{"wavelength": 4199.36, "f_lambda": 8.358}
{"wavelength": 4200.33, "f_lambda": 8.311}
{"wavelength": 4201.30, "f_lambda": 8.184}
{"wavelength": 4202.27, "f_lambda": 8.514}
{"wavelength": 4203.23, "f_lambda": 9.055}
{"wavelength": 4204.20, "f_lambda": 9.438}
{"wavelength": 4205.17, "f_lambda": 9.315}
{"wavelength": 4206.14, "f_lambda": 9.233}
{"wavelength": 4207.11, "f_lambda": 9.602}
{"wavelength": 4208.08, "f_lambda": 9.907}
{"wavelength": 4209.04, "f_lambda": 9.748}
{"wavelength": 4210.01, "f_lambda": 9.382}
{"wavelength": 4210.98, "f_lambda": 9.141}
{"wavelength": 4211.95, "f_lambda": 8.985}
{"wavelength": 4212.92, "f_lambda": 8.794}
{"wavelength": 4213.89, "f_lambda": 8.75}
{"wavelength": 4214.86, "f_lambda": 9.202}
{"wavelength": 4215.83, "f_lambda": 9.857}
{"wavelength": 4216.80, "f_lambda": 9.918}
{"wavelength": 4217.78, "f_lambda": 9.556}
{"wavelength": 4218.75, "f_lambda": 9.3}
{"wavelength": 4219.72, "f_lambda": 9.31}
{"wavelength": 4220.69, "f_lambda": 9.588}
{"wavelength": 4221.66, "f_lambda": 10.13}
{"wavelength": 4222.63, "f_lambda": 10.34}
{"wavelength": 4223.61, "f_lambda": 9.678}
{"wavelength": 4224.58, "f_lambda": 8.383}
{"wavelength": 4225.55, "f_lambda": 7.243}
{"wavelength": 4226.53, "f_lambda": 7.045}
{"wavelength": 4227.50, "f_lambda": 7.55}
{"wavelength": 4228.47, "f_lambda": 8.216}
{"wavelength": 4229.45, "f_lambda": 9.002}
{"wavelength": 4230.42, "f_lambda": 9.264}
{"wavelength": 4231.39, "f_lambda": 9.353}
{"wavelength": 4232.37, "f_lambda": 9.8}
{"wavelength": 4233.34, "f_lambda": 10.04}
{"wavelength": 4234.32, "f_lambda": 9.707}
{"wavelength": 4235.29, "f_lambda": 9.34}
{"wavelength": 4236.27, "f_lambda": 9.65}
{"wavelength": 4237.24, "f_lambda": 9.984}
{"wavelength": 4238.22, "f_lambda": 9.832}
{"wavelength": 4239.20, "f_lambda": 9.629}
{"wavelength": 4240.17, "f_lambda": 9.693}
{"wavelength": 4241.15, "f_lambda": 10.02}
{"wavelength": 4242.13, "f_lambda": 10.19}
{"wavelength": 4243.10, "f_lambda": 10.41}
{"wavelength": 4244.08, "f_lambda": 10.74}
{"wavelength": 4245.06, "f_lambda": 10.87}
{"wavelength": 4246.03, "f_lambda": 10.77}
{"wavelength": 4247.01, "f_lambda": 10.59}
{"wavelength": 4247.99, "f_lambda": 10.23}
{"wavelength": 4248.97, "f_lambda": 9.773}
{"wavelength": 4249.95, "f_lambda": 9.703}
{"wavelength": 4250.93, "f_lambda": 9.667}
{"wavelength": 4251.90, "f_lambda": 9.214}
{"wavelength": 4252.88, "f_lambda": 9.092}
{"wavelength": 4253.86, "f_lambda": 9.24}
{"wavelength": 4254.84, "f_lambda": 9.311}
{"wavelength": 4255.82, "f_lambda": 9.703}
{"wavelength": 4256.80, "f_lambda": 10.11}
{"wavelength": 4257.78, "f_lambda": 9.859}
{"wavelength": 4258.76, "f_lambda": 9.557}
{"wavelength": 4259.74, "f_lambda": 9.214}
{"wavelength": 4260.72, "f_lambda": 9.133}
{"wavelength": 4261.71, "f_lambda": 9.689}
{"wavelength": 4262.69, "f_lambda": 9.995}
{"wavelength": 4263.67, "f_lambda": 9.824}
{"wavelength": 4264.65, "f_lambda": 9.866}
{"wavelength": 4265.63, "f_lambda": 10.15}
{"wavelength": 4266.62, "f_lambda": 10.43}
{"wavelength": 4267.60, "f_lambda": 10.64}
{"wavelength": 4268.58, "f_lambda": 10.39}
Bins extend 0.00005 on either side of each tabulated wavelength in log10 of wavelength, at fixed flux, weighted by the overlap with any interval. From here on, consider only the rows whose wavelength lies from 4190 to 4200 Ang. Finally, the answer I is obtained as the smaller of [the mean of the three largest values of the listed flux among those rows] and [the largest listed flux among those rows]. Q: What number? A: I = 9.2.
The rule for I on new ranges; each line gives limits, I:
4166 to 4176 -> 9.0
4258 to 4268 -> 10.4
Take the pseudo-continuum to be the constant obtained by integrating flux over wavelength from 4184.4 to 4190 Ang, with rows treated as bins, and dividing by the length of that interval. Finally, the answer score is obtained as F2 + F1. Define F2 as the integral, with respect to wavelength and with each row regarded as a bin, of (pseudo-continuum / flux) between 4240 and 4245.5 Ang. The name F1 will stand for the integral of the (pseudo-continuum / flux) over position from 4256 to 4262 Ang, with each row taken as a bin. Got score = 10.2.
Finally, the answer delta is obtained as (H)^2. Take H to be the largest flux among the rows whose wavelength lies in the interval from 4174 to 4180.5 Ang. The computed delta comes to 86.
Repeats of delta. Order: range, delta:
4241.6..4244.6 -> 115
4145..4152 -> 88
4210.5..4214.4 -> 84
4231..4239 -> 101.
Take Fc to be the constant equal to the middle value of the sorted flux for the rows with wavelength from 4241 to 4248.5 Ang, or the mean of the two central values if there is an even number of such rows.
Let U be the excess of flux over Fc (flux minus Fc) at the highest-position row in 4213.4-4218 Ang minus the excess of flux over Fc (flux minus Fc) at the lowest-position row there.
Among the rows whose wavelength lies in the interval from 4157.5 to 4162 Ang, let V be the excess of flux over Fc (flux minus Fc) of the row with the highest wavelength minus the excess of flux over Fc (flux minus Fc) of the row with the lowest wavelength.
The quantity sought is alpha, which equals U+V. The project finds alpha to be -0.1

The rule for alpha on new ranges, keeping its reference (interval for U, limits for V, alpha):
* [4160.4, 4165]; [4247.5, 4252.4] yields -1.1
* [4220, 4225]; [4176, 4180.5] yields -1.3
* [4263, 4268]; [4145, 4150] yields 2.3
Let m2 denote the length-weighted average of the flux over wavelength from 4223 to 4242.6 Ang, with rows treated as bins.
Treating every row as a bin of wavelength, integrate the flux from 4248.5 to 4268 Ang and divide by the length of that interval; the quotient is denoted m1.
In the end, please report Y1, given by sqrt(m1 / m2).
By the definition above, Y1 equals 1.03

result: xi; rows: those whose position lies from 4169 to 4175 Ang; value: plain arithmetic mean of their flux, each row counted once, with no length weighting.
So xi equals 8.3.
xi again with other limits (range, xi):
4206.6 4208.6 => 9.8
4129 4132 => 7.6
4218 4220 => 9.3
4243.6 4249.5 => 10.5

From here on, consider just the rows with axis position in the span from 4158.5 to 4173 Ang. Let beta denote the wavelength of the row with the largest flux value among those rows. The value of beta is 4158.95 Ang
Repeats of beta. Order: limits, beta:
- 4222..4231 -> 4222.63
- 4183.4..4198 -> 4184.88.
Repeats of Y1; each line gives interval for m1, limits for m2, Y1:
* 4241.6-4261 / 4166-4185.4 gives 1.09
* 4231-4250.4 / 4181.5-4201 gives 1.08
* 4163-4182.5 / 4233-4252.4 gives 0.91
